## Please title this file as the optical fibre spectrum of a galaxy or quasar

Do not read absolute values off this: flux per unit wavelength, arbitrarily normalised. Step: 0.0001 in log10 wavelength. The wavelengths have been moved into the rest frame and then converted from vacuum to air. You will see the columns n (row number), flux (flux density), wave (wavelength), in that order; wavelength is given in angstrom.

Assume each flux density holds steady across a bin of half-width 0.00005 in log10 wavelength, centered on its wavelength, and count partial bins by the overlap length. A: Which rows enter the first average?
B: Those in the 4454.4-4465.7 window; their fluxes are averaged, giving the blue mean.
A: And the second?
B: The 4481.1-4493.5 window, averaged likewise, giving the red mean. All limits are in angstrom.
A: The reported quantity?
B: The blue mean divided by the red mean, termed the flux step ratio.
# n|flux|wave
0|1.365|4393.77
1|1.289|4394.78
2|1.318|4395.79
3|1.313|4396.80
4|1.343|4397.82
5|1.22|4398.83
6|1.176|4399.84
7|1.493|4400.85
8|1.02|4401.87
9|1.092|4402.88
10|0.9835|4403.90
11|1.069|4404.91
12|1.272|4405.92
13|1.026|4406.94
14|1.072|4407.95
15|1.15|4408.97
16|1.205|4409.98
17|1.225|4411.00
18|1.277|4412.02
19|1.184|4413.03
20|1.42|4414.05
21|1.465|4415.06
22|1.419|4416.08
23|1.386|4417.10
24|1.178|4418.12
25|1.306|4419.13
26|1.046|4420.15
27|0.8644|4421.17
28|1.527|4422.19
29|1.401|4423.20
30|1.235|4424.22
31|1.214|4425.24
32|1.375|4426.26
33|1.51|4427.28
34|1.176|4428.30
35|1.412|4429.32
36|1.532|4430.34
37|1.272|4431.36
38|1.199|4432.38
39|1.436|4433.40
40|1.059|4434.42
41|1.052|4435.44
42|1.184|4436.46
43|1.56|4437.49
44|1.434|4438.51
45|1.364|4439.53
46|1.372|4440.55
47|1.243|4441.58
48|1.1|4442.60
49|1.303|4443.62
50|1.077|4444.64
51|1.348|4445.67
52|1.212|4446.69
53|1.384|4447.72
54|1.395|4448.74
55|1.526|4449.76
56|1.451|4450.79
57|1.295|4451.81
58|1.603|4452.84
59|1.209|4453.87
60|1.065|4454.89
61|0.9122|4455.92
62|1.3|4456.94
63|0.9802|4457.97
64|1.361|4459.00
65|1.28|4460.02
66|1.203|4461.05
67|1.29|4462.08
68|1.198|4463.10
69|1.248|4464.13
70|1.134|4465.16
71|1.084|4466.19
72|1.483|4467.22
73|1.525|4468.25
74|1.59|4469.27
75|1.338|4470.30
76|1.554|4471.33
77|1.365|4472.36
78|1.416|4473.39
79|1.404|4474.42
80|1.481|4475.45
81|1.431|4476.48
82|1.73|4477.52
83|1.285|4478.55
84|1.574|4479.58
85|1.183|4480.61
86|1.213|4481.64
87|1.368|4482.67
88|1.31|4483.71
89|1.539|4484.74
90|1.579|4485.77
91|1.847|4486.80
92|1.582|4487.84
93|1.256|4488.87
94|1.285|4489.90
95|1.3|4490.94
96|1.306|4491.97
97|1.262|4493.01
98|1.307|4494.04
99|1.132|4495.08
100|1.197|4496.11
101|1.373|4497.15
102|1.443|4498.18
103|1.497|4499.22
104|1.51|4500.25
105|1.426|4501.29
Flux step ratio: 0.84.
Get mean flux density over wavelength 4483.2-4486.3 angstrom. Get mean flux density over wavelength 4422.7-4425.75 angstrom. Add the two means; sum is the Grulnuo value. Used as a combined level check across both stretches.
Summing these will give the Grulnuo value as 2.76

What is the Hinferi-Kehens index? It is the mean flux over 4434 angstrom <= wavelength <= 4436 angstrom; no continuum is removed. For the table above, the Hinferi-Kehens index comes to 1.06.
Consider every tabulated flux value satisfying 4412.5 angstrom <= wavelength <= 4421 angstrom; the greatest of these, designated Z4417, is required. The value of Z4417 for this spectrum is 1.465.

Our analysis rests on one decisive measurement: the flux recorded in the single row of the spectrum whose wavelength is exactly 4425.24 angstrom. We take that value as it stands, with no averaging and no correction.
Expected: 1.214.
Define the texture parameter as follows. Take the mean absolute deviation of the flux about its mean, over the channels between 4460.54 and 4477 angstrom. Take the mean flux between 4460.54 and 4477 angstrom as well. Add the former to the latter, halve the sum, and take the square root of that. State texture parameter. 0.862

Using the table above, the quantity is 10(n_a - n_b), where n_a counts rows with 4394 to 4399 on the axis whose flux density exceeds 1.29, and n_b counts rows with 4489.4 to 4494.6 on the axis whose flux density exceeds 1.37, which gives 30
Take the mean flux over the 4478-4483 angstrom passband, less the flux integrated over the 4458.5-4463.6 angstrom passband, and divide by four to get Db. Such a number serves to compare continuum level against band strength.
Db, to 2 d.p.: -1.29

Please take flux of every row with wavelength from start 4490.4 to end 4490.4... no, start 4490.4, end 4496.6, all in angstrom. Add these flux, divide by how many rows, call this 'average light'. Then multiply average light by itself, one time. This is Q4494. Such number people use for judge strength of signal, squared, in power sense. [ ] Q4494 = 1.6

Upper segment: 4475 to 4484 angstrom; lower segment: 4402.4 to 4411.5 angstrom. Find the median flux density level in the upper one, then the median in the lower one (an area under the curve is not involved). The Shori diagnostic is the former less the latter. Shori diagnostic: 0.28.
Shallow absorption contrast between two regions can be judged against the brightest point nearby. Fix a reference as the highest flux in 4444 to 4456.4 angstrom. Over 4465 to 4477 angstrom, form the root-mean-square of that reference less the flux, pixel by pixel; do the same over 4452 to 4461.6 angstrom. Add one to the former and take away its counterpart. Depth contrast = 0.81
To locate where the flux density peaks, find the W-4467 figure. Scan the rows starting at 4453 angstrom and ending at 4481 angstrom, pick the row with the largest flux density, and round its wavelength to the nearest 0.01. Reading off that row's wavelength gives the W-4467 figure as 4477.52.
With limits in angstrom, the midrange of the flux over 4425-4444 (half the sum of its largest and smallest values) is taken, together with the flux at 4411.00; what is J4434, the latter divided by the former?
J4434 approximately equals 0.94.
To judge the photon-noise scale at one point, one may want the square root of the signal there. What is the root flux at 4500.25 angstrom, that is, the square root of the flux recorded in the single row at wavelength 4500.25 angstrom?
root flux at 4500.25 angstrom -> 1.23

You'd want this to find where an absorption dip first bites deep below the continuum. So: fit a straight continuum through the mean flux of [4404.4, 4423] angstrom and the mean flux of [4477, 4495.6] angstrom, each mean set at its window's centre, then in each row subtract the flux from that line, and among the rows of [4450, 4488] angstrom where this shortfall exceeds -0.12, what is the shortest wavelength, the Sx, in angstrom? 4451.81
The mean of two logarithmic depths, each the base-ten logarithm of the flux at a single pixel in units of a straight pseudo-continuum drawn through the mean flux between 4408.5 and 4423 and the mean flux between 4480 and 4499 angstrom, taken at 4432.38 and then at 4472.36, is -0.01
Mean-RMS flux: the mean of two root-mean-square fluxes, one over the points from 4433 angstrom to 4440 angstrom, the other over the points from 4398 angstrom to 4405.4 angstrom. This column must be 1.24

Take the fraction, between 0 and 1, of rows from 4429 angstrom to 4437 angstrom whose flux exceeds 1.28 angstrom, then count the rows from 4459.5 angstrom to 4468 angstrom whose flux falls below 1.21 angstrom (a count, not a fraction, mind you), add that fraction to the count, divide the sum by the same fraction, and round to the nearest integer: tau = 12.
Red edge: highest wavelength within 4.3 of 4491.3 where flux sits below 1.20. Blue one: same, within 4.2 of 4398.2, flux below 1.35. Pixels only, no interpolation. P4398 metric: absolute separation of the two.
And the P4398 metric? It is 93.2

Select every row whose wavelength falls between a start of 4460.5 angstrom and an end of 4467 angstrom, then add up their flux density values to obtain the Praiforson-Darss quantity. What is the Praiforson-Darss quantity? 7.2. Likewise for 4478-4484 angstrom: 7.9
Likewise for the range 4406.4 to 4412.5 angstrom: 7.0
